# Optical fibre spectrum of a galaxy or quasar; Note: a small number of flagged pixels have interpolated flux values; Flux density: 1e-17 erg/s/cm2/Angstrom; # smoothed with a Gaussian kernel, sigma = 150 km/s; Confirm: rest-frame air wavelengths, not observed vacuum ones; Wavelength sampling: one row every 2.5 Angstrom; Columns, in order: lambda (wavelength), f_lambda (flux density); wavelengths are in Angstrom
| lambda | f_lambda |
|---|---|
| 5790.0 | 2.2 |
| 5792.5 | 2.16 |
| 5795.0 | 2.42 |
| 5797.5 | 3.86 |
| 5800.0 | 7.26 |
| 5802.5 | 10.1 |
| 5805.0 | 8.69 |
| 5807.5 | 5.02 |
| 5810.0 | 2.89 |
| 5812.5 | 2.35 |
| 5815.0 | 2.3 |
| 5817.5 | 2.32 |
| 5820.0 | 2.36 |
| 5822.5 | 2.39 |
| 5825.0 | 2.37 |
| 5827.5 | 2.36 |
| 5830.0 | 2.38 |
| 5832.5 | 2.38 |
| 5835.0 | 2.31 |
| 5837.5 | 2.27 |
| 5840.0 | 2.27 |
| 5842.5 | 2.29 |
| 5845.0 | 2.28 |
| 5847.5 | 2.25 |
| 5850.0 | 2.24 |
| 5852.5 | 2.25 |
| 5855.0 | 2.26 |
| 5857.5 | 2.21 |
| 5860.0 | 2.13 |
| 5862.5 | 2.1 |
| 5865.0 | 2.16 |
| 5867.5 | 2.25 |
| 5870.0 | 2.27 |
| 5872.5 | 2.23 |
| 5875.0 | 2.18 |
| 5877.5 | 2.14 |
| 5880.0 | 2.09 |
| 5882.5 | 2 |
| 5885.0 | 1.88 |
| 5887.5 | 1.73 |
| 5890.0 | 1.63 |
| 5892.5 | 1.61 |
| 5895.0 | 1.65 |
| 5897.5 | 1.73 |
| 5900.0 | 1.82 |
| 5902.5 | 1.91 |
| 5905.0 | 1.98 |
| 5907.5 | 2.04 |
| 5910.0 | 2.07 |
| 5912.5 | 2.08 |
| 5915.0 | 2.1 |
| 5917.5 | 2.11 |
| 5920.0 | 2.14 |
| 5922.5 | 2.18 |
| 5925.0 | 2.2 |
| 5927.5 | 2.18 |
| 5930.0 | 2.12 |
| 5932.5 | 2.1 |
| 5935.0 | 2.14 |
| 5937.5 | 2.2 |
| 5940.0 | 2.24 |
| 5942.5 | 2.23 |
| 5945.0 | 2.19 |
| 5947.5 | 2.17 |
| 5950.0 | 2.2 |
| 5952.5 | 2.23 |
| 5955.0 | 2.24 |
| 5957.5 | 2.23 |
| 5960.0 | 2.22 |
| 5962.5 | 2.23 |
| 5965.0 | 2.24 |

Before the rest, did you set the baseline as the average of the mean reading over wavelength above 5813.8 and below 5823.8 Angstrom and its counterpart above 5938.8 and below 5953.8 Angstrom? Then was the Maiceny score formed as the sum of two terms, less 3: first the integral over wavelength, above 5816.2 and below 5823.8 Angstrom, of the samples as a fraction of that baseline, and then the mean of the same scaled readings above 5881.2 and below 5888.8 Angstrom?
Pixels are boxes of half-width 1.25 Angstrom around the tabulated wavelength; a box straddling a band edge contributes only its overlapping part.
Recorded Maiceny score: 6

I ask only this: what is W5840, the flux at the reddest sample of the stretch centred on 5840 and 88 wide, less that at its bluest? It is -1.9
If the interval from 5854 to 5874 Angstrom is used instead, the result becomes 0.0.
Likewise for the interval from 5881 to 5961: 0.2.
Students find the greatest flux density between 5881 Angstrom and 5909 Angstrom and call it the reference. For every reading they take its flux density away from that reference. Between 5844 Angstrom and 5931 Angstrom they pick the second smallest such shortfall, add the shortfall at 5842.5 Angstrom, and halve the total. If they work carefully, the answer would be -0.24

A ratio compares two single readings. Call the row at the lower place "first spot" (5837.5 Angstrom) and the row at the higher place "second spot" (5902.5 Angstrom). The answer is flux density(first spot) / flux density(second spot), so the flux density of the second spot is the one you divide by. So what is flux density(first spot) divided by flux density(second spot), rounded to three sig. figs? 1.19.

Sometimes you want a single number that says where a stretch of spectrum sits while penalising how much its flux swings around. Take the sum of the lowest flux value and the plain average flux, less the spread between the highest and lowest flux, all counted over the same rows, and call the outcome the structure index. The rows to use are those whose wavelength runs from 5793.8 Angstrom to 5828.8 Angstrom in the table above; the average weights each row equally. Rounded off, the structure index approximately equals -1.5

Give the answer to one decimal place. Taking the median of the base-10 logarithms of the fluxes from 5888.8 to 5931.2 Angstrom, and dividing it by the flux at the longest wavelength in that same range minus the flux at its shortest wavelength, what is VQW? 0.6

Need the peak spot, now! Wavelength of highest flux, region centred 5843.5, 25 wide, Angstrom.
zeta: 5832.5 Angstrom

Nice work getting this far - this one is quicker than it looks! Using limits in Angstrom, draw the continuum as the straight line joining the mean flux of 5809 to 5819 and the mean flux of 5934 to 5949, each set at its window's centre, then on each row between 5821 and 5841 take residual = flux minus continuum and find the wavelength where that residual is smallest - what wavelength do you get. 5837.5 Angstrom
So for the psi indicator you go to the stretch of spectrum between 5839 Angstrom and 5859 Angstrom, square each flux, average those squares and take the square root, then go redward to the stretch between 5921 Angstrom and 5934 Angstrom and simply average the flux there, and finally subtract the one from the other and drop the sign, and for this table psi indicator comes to 0.10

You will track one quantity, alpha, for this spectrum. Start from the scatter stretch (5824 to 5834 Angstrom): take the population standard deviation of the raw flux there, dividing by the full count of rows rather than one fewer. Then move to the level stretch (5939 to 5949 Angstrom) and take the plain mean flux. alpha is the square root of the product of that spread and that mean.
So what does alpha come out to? 0.14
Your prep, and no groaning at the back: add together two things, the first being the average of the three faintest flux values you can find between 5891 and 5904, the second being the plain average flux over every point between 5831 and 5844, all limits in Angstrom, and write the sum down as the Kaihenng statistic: 3.97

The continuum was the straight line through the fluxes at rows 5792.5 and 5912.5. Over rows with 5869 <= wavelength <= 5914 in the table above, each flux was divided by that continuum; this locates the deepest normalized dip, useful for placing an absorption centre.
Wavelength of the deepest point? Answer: 5892.5 Angstrom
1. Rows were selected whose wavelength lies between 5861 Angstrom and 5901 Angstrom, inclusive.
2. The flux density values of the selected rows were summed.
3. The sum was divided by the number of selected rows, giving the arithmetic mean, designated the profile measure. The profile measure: 2.0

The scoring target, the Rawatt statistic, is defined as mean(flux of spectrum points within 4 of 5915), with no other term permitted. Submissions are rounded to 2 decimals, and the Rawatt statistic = 2.10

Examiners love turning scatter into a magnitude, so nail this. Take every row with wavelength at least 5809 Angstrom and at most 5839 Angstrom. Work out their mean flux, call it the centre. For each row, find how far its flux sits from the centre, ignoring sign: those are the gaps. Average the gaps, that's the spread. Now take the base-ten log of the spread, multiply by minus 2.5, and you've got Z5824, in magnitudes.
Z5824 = 2.7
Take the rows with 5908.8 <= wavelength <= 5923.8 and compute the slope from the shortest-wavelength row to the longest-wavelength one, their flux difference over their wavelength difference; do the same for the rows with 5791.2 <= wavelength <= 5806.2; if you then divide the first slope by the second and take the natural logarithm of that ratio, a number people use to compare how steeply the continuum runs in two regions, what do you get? -4.1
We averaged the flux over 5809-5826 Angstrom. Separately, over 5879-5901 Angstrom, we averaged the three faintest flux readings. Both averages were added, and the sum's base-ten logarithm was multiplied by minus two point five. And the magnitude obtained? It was -1.52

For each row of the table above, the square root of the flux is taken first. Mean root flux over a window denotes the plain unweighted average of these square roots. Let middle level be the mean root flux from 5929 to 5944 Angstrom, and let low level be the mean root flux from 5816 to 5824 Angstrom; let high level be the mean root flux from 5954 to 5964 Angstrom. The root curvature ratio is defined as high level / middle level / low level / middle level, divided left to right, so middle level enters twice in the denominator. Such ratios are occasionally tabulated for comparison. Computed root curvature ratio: 0.45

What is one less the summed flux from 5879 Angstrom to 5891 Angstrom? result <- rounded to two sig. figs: -8.3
